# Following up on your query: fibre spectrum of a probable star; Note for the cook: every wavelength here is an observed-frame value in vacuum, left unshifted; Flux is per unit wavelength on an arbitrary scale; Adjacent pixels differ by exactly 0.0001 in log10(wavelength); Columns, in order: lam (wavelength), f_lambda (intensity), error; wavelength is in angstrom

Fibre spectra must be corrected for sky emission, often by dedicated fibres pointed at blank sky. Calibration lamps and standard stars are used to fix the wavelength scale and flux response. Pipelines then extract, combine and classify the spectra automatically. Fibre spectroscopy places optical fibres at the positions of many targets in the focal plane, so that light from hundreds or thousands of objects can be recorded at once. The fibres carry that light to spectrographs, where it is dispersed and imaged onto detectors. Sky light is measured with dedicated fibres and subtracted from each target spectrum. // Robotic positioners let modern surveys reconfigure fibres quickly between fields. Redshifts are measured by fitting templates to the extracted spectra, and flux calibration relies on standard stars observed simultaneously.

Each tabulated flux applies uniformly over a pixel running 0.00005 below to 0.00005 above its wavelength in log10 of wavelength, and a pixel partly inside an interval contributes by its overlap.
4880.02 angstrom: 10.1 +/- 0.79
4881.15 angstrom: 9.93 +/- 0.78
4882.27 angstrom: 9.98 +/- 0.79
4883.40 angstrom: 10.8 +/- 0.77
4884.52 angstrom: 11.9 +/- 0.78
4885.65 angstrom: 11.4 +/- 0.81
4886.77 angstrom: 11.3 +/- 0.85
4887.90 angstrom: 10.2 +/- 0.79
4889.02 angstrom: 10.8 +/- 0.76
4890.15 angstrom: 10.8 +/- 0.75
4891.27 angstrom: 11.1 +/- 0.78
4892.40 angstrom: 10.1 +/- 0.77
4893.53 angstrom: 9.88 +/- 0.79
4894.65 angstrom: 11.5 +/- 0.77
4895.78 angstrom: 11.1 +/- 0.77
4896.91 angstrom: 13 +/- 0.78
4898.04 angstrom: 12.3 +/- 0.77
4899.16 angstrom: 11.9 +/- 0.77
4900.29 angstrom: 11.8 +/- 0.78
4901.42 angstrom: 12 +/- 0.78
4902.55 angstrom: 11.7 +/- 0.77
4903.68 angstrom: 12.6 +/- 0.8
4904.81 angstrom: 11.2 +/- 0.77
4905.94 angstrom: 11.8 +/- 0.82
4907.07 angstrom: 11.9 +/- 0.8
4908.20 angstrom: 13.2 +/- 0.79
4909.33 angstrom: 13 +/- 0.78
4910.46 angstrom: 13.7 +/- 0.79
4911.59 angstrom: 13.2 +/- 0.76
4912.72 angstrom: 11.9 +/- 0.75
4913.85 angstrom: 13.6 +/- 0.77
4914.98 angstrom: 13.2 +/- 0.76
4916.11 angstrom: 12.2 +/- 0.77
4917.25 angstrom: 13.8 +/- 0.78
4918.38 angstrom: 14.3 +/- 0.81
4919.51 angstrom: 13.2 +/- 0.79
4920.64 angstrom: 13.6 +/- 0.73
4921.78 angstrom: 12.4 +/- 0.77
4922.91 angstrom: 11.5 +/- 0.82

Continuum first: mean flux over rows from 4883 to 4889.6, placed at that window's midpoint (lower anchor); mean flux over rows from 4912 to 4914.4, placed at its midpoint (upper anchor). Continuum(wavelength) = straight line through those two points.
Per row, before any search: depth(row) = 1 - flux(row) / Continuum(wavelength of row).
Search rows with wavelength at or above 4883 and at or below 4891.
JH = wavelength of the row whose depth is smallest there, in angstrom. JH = 4884.52 angstrom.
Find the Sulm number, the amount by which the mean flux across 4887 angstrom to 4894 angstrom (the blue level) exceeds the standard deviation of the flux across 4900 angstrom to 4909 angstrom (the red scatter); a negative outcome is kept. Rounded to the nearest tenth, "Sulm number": 9.9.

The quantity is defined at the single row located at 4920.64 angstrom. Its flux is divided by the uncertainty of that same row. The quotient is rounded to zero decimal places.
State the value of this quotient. 19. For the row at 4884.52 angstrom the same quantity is 15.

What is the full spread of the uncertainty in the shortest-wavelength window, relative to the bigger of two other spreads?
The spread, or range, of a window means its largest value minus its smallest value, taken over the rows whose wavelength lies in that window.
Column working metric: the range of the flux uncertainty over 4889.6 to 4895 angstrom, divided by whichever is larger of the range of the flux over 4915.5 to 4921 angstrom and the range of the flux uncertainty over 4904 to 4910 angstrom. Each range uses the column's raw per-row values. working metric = 0.019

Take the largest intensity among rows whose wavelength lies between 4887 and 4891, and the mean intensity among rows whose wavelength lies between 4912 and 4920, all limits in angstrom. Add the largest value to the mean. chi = 24.0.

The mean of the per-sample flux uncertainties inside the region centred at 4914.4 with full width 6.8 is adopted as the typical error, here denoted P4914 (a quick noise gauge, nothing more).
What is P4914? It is 0.765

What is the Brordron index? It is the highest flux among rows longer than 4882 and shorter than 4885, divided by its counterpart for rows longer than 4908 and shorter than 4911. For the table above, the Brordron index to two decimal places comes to 0.87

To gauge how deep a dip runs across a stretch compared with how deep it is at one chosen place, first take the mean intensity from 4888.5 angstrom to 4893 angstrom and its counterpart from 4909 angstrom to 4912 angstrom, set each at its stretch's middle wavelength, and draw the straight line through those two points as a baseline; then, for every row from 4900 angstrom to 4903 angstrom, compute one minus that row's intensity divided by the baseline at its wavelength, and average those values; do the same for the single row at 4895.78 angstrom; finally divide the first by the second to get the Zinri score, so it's 1.0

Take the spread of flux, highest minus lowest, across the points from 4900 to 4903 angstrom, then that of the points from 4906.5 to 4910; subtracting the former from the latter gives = 1.0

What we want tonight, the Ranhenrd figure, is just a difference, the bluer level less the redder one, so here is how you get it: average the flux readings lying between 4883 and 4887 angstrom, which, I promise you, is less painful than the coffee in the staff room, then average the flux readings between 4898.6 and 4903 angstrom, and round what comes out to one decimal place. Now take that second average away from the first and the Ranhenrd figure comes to -0.5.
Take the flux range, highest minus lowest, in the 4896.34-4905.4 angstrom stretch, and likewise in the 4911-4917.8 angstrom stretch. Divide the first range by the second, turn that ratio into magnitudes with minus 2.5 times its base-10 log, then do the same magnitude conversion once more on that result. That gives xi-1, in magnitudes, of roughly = 3.1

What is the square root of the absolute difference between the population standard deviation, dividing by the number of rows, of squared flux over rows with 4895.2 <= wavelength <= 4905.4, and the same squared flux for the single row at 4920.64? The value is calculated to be 13.1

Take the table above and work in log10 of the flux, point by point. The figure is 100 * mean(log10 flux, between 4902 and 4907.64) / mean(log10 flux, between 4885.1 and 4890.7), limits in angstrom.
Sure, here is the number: 103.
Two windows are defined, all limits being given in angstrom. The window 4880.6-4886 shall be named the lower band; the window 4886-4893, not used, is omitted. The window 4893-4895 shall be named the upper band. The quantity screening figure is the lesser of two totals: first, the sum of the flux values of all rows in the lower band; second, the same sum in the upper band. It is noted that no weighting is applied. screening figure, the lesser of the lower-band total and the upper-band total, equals 21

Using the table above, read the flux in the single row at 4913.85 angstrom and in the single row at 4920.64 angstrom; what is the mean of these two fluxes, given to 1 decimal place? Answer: 13.6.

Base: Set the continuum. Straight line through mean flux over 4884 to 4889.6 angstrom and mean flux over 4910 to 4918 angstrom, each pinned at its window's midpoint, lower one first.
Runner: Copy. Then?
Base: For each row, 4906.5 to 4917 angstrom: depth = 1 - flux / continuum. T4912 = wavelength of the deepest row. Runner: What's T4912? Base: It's 4912.72 angstrom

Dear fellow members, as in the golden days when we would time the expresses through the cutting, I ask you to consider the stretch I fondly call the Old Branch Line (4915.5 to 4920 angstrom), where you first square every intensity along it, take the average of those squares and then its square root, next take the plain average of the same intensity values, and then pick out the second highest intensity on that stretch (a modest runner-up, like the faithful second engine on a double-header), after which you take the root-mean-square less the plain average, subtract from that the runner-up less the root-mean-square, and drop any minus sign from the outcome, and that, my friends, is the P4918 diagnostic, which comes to 0.38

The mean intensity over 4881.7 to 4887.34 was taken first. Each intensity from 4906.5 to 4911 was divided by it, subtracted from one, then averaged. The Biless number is -0.17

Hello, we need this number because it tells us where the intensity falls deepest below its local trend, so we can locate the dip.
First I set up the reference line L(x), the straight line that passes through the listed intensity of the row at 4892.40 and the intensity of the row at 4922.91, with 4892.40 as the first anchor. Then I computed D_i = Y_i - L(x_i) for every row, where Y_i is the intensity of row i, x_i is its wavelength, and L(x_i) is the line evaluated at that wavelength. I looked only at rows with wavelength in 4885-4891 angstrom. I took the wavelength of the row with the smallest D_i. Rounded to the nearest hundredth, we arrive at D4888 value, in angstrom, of 4887.90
